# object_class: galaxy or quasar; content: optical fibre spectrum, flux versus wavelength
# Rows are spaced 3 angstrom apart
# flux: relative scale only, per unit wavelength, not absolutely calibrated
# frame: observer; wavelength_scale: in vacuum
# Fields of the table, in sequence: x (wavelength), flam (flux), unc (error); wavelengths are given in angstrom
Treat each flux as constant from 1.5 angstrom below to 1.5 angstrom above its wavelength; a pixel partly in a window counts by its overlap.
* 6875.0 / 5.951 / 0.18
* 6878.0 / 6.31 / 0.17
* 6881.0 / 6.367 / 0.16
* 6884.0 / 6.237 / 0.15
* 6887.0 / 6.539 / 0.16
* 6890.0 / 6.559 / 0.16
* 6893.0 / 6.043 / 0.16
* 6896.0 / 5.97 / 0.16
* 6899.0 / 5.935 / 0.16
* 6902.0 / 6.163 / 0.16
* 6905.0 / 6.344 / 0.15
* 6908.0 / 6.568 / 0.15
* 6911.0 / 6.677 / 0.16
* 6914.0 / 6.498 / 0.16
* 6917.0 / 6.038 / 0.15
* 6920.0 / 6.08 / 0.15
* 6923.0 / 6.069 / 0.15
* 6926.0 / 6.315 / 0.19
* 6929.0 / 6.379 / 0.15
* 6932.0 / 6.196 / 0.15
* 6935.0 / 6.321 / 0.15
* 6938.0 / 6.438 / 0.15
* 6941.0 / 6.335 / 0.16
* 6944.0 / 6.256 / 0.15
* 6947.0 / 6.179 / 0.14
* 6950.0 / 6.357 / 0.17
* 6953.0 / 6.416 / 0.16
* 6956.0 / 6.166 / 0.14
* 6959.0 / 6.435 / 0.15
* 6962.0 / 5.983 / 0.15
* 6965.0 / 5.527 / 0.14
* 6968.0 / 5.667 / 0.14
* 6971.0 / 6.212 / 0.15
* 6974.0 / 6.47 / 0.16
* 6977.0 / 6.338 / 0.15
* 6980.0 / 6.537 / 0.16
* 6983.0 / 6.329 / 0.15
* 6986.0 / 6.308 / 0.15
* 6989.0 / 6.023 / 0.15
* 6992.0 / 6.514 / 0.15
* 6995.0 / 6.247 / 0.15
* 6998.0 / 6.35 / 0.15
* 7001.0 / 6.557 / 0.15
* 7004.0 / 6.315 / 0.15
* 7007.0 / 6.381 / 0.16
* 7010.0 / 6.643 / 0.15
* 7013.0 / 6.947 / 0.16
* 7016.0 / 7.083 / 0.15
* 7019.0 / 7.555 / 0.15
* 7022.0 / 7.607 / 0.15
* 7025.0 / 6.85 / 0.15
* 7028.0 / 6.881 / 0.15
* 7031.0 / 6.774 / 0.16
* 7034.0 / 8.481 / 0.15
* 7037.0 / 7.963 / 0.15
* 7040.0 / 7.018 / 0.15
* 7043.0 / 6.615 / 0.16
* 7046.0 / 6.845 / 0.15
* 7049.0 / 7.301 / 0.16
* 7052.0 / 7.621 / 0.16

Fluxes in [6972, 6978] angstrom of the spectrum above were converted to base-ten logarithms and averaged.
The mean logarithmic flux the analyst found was 0.806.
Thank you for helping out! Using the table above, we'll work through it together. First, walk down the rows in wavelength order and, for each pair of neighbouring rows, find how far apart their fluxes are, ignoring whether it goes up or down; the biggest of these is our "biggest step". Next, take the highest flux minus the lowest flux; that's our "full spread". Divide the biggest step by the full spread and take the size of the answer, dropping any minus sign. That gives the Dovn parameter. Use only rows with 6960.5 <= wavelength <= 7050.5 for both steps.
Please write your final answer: 0.58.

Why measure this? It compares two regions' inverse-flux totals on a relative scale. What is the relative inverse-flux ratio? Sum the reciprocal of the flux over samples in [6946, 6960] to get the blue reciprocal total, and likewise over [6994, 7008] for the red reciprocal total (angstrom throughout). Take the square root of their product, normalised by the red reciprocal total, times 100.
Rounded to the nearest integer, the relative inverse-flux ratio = 100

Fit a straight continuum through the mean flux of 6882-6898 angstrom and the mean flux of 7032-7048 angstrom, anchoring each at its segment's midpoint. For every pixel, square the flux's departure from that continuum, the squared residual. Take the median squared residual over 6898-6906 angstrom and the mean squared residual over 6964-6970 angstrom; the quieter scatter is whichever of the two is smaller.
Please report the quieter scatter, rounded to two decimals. 0.04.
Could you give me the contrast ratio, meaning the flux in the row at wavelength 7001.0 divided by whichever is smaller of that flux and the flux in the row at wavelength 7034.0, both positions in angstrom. 1.000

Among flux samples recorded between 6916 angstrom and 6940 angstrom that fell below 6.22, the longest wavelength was 6932.0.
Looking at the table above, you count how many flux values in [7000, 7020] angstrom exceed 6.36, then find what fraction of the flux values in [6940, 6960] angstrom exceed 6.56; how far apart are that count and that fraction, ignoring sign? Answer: 6.0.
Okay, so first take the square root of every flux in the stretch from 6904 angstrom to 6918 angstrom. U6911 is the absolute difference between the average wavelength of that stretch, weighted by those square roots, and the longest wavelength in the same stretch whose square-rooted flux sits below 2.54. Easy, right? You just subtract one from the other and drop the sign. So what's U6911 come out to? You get 6.0 angstrom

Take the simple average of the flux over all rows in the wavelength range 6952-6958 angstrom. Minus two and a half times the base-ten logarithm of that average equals -2.00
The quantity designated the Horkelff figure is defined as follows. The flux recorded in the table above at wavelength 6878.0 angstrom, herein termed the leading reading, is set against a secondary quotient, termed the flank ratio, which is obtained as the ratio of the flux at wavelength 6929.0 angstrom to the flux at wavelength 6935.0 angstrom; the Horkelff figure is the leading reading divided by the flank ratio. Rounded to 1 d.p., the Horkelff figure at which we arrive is 6.3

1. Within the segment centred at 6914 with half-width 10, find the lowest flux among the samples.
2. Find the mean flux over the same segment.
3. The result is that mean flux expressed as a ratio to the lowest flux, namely 1.048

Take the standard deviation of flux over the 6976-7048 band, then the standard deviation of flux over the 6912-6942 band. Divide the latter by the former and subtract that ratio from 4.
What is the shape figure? 3.73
